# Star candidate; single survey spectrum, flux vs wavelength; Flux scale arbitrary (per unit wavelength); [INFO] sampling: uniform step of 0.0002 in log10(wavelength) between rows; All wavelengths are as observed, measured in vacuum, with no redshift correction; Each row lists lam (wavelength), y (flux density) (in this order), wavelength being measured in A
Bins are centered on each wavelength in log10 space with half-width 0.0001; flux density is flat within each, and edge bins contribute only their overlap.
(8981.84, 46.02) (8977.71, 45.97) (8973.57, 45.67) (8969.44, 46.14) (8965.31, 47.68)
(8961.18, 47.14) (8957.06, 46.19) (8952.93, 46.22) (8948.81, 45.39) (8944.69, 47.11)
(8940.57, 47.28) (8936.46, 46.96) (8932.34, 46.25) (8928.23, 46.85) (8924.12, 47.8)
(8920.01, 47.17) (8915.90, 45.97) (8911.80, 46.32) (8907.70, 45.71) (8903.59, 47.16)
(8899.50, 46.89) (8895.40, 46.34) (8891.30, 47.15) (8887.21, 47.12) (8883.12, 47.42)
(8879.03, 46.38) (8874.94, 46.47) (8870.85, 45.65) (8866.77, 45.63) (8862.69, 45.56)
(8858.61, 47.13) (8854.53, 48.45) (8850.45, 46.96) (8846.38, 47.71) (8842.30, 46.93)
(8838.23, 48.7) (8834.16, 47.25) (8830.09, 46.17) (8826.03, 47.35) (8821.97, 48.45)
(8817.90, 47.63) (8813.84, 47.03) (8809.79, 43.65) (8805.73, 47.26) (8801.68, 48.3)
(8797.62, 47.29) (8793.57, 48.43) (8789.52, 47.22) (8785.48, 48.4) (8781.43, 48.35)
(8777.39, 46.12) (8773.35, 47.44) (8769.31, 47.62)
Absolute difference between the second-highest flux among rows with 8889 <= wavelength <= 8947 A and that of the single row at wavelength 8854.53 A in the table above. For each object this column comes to 1.2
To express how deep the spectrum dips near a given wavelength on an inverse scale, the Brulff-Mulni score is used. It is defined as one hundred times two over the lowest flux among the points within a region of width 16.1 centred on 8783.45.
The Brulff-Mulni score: 4.34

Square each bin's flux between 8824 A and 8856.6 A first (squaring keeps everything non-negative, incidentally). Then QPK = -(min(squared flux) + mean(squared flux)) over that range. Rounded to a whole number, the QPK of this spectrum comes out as -4383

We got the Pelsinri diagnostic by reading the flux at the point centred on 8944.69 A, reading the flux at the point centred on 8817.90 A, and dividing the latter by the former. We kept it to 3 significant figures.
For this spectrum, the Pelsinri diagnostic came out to 1.01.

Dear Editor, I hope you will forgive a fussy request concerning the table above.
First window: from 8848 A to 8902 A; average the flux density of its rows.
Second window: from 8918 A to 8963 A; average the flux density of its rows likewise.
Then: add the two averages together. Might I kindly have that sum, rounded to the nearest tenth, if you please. 93.5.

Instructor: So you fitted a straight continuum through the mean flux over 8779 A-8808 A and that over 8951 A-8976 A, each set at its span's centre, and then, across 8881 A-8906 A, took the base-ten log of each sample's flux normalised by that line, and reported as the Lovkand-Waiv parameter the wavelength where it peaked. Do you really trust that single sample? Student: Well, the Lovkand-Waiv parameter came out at 8883.12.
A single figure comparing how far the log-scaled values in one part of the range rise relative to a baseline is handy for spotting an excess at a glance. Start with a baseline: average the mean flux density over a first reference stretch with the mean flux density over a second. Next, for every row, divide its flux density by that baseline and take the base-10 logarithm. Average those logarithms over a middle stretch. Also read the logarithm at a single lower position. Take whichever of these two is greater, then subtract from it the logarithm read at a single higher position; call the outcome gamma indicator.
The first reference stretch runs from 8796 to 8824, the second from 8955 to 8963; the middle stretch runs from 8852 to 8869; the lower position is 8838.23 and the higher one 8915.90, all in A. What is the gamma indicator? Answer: 0.025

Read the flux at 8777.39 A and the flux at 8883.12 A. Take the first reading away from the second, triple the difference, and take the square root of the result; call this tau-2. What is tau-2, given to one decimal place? 2.0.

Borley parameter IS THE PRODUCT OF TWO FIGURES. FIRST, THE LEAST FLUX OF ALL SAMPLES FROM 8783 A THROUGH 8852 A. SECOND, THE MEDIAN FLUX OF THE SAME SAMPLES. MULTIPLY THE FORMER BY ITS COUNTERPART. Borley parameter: 2064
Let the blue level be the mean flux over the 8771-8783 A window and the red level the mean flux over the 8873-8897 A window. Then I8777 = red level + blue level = 94.1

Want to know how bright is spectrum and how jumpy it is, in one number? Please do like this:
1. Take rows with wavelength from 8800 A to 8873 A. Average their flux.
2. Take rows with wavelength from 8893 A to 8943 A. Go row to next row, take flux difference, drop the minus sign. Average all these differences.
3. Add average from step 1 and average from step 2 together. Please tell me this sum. 47.7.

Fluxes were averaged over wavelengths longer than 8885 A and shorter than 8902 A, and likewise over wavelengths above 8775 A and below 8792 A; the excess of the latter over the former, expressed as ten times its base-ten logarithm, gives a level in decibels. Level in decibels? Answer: -1.9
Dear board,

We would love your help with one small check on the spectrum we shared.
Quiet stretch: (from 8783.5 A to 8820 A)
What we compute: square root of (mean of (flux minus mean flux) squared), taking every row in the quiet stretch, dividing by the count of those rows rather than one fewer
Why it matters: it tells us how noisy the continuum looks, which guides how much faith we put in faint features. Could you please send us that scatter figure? 1.37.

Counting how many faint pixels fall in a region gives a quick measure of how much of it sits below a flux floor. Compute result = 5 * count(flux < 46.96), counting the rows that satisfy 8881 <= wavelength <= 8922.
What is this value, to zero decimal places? 25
